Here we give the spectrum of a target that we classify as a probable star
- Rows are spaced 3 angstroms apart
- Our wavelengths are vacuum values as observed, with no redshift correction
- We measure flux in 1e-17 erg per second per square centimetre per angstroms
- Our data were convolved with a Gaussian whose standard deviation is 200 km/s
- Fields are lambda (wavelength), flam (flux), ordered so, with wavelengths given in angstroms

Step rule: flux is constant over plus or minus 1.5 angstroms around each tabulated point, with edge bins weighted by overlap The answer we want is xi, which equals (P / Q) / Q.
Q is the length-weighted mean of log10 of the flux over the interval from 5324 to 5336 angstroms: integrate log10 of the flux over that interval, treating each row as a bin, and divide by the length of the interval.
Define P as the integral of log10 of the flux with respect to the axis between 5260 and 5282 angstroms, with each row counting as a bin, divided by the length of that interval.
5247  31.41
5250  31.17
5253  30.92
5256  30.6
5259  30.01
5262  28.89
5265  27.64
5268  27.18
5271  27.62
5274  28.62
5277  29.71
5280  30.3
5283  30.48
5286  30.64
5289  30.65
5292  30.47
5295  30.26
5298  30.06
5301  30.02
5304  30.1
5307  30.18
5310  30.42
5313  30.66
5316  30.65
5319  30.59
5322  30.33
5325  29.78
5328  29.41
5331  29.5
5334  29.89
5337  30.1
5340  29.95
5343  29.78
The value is 0.672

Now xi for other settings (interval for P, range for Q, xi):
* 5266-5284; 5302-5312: 0.666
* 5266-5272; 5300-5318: 0.654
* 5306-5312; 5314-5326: 0.674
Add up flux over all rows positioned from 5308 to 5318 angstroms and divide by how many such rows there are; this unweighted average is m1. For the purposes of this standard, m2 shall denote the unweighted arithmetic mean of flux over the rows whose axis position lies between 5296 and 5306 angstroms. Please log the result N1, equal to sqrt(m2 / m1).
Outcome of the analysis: 0.99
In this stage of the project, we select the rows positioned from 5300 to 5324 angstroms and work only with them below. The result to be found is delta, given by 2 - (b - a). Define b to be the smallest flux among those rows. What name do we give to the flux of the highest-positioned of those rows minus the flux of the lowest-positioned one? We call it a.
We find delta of -27.7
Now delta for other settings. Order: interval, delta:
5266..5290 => -21.7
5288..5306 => -28.6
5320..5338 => -27.6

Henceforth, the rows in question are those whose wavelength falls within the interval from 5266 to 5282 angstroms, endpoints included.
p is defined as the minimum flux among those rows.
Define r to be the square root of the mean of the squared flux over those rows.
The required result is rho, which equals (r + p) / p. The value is 2.06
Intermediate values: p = 27.18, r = 28.7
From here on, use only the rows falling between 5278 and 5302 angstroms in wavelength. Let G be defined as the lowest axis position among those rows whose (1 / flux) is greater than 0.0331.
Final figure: 5298 angstroms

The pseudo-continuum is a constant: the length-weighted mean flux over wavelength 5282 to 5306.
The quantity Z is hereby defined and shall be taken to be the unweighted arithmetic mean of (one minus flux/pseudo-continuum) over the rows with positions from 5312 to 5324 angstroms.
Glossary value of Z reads -0.008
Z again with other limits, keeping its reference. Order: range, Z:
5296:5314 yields 0.003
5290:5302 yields 0.004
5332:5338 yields 0.011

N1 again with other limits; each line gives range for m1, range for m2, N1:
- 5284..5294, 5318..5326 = 0.99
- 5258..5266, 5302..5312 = 1.02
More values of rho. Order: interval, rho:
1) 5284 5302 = 2.01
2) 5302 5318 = 2.01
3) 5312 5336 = 2.02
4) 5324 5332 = 2.01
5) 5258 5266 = 2.04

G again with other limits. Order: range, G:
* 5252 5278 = 5259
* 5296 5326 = 5298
